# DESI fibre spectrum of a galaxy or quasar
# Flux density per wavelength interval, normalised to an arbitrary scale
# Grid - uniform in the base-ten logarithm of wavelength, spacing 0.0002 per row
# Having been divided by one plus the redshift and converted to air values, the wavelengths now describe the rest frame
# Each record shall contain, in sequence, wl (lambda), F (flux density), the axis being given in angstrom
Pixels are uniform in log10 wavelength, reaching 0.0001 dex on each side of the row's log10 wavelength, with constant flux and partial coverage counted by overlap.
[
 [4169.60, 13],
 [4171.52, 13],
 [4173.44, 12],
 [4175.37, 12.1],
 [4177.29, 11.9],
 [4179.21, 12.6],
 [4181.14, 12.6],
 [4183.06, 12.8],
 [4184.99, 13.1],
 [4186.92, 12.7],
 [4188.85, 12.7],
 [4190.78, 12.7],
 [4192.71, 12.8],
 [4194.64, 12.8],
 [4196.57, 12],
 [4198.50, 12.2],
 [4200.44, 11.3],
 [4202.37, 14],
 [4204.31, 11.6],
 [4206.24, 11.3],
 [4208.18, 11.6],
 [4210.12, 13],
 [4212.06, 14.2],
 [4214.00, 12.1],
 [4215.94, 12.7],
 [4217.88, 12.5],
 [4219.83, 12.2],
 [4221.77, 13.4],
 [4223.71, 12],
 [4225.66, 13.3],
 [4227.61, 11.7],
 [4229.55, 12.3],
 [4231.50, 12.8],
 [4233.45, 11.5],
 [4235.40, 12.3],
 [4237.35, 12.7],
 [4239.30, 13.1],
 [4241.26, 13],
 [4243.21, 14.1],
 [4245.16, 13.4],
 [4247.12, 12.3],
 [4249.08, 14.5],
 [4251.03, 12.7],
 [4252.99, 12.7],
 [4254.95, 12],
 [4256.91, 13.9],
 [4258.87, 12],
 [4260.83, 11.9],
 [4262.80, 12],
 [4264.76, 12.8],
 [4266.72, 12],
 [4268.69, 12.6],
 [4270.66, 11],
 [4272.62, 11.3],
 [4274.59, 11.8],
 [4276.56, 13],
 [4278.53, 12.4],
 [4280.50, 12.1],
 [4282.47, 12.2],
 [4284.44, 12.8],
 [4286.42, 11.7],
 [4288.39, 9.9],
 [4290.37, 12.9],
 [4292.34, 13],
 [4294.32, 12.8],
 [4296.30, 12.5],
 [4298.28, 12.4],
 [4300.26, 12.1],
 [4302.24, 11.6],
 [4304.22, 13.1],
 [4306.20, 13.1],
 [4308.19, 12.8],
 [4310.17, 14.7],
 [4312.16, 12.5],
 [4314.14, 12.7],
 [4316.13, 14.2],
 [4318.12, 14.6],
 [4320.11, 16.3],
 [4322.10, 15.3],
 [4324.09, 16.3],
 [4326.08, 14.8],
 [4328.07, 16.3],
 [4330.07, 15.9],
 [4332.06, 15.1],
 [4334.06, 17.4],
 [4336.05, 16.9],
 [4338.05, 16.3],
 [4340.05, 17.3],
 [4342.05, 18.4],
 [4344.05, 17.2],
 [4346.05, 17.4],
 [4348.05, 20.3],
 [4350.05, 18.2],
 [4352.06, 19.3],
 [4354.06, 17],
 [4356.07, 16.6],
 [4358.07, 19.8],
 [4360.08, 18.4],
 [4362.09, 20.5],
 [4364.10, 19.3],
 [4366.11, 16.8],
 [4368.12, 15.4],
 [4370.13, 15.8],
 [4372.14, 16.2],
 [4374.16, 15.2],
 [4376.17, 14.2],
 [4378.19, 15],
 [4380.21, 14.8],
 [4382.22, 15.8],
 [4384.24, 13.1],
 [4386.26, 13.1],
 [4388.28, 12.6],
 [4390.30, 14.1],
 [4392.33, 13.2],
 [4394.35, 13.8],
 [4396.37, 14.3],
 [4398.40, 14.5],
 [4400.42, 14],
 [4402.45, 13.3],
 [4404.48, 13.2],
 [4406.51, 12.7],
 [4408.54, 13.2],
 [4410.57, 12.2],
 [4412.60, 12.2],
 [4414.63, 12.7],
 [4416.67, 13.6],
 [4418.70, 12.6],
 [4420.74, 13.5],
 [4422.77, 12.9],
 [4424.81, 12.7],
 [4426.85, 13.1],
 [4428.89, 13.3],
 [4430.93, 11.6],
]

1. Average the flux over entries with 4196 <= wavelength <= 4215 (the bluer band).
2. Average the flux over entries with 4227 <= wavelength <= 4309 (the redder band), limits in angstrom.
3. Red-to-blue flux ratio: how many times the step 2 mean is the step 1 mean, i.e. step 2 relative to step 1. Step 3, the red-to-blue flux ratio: 1.01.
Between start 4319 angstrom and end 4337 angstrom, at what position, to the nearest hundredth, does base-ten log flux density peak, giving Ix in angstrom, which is 4334.06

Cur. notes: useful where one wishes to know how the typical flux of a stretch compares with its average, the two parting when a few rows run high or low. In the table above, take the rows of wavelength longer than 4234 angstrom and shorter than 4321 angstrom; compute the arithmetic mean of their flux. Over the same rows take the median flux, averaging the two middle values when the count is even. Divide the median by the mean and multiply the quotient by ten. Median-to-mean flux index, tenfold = 10.0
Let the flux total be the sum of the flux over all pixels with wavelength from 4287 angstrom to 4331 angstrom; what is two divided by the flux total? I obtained 0.0067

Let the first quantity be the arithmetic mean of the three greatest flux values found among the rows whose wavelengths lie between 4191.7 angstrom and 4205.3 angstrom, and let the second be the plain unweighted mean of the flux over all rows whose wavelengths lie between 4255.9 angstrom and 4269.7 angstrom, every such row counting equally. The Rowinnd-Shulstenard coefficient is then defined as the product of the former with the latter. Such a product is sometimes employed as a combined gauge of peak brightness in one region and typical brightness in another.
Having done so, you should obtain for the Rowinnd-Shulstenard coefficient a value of 164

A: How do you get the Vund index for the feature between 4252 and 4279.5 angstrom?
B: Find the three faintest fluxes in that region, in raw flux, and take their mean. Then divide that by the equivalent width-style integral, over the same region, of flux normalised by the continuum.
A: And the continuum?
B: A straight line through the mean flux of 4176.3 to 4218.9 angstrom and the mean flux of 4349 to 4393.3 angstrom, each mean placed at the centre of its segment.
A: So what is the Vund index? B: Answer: 0.47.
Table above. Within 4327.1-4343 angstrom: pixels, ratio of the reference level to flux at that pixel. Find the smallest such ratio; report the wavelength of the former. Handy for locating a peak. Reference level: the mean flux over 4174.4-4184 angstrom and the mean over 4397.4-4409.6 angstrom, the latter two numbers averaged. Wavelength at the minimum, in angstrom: 4342.05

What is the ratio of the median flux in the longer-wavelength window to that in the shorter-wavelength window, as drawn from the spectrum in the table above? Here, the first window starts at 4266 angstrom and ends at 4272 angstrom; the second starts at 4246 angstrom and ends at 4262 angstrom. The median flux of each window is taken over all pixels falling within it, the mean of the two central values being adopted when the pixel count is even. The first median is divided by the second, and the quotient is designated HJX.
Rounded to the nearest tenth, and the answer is 1.0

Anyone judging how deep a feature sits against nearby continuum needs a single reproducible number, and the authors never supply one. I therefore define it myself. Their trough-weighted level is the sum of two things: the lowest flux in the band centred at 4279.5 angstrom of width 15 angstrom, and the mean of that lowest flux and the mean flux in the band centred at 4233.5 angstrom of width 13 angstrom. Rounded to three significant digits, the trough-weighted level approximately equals 23.1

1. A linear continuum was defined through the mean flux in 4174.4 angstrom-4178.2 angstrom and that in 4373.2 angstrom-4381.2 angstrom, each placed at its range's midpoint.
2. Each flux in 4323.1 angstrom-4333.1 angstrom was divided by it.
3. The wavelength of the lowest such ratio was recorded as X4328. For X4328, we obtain 4326.08 angstrom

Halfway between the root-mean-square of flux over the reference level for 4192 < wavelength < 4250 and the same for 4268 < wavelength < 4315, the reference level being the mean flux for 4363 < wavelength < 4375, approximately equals 0.76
